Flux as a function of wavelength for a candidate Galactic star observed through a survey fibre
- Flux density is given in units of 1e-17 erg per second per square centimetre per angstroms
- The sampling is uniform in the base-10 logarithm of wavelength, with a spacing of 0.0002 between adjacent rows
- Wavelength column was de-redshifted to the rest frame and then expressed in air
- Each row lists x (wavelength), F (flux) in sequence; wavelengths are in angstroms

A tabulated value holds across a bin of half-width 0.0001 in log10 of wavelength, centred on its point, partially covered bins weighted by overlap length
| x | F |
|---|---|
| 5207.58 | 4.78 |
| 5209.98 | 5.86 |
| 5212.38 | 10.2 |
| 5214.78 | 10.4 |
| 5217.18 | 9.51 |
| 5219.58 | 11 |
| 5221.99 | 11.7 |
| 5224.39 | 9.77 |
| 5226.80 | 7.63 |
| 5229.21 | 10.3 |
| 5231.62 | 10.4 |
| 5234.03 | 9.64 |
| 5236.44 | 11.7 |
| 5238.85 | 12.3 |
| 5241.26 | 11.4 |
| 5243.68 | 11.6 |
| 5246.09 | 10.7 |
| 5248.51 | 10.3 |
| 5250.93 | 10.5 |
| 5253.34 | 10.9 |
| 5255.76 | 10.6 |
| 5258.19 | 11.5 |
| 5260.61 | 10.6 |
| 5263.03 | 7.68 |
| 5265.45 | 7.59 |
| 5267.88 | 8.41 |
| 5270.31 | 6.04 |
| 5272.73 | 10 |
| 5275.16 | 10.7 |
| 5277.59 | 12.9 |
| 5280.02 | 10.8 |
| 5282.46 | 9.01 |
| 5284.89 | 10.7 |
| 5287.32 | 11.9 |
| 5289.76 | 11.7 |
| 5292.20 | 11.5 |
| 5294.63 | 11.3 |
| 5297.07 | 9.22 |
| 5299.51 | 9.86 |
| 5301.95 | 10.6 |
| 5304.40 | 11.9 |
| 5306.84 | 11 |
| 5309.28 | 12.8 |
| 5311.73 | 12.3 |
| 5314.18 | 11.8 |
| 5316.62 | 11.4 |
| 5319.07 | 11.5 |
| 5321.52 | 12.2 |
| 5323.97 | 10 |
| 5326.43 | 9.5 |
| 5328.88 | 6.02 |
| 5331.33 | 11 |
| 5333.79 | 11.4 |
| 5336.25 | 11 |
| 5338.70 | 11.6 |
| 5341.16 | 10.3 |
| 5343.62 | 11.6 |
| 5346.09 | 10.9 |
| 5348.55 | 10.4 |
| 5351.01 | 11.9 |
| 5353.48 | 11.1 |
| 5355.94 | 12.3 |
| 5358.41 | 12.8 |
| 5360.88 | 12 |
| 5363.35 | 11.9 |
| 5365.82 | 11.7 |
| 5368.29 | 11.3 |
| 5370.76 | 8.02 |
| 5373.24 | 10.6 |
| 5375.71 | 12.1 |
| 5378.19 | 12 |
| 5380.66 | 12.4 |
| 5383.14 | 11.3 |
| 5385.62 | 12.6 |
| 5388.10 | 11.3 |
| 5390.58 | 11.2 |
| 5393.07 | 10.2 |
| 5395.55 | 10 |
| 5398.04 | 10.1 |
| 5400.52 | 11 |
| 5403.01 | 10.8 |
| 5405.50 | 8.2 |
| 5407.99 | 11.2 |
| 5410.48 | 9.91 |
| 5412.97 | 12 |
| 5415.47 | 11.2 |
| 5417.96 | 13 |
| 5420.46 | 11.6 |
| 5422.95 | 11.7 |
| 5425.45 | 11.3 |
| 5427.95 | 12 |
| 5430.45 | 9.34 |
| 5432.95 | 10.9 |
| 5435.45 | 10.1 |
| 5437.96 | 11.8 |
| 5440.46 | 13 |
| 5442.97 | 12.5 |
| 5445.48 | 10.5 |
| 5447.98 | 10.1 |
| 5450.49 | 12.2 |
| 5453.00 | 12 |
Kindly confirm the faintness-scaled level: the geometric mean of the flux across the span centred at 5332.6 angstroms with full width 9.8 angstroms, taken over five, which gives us 1.91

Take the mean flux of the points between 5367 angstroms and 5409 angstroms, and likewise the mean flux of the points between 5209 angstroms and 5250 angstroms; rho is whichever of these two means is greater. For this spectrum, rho 10.8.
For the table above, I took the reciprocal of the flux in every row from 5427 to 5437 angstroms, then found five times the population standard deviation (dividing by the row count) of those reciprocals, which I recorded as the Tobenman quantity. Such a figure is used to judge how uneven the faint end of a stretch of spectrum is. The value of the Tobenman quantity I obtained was 0.044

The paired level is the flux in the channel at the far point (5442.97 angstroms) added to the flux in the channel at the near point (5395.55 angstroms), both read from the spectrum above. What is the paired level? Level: 22.5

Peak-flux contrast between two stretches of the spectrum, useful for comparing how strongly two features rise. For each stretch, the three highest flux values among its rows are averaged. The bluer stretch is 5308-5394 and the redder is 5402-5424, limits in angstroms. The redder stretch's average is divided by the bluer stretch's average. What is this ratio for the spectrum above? 0.96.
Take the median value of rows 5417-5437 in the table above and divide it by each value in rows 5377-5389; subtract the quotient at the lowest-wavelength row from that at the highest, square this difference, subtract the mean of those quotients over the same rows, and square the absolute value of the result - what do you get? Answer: 0.92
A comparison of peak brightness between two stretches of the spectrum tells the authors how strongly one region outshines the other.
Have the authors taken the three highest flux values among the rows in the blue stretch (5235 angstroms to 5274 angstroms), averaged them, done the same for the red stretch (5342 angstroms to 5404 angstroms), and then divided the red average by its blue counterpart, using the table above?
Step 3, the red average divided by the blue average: 1.06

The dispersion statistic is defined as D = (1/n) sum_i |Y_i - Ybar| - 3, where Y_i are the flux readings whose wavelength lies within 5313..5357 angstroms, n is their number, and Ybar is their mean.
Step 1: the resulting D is -2.09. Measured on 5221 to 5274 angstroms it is -1.75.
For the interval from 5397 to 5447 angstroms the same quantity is -2.09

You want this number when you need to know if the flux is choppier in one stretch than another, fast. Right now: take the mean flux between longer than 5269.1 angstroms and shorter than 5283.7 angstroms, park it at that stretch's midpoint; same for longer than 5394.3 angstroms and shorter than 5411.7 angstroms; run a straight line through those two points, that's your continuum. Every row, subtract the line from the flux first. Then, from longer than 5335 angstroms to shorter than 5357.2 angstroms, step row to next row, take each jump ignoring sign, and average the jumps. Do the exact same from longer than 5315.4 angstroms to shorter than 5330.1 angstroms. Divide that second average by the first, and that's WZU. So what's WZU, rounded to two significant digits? 1.4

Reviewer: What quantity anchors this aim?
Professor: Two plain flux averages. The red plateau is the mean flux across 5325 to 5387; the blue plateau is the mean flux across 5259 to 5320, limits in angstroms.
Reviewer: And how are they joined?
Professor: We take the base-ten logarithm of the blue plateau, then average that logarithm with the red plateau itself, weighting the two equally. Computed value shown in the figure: 6.07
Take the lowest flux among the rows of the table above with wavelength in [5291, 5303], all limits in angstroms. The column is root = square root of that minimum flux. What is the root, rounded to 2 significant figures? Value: 3.0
